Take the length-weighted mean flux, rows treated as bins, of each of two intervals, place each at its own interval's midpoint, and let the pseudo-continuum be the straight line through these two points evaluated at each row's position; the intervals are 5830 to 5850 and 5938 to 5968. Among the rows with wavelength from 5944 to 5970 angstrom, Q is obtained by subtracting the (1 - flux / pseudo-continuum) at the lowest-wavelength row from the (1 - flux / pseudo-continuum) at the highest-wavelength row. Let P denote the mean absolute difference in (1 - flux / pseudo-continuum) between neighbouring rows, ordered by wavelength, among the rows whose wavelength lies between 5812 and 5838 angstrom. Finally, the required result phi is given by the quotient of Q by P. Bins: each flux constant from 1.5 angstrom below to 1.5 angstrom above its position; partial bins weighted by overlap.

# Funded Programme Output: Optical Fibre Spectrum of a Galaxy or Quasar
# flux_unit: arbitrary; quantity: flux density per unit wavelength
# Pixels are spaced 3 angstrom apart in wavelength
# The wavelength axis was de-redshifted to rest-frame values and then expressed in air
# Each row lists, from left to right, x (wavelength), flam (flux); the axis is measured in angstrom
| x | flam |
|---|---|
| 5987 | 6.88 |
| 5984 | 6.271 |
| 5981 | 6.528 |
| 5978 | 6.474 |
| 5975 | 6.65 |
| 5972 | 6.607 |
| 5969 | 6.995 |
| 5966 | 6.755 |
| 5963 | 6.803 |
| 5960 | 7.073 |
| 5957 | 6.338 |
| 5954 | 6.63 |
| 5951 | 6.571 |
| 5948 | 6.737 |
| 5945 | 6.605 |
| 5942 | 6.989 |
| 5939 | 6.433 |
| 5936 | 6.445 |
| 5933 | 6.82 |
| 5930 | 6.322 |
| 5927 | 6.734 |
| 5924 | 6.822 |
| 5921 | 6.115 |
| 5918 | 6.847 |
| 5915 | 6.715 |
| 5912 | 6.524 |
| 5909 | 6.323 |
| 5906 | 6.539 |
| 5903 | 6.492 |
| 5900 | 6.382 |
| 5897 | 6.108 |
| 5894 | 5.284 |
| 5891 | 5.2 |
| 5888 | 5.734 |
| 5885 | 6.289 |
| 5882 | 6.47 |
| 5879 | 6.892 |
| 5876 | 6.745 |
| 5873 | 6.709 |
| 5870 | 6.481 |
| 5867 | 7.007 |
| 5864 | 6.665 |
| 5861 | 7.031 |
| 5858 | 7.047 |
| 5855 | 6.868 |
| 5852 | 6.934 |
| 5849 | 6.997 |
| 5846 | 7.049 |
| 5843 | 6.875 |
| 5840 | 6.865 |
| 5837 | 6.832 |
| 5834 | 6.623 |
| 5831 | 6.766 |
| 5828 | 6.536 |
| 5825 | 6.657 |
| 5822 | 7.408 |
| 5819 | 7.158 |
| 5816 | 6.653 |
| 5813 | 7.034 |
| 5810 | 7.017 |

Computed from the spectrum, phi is -1.3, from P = 0.047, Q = -0.06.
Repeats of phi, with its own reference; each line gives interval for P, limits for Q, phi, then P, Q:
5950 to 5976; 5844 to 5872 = 2.0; 0.039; 0.08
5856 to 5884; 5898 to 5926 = -1.8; 0.038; -0.07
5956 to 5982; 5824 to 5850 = -1.5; 0.037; -0.05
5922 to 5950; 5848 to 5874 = 0.8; 0.046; 0.04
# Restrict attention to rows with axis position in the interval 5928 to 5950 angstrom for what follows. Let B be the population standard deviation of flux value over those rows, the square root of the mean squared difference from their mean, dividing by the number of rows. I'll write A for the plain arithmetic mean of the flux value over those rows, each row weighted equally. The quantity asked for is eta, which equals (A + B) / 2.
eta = 3.42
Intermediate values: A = 6.62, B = 0.22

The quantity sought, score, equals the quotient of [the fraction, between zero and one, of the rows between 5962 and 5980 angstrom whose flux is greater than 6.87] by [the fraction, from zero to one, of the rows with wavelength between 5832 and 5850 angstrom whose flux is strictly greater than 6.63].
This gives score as 0.20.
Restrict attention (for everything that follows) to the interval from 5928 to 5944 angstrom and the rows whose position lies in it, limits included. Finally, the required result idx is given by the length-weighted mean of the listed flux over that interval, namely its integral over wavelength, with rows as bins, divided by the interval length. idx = 6.6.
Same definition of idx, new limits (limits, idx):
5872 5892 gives 6.3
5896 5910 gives 6.4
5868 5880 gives 6.7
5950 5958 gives 6.5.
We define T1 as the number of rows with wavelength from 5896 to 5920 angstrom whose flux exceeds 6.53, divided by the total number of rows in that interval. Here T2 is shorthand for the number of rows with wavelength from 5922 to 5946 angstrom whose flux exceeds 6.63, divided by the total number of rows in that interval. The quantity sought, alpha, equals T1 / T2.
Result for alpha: 0.75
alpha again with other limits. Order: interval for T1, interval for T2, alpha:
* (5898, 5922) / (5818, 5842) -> 0.50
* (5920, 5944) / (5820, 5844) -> 0.67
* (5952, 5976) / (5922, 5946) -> 1.75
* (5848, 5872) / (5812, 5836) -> 1.17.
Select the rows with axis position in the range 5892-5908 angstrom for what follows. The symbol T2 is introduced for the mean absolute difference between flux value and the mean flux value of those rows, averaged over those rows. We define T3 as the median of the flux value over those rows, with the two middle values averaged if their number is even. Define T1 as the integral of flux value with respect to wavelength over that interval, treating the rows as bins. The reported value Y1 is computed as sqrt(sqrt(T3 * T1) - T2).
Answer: 4.97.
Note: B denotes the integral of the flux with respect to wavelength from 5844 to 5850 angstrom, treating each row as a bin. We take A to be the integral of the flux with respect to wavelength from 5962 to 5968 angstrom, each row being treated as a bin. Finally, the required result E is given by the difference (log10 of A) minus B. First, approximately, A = 40.8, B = 42.1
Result -40.5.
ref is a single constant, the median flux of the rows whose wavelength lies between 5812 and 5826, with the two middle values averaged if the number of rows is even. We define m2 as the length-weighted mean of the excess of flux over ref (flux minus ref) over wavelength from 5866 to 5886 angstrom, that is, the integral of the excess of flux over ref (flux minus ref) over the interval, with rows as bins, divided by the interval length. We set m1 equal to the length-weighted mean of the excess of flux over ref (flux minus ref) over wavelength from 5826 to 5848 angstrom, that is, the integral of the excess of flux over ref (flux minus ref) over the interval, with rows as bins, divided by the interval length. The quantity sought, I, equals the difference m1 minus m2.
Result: 0.14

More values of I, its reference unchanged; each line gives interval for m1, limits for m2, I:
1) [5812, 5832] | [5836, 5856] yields -0.03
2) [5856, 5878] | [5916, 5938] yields 0.23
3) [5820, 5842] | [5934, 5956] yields 0.19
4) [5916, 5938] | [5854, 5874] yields -0.25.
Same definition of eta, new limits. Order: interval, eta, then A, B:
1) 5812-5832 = 3.59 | 6.89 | 0.30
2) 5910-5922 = 3.41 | 6.55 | 0.28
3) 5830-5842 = 3.43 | 6.77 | 0.09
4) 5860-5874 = 3.49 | 6.78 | 0.21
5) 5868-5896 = 3.40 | 6.20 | 0.60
